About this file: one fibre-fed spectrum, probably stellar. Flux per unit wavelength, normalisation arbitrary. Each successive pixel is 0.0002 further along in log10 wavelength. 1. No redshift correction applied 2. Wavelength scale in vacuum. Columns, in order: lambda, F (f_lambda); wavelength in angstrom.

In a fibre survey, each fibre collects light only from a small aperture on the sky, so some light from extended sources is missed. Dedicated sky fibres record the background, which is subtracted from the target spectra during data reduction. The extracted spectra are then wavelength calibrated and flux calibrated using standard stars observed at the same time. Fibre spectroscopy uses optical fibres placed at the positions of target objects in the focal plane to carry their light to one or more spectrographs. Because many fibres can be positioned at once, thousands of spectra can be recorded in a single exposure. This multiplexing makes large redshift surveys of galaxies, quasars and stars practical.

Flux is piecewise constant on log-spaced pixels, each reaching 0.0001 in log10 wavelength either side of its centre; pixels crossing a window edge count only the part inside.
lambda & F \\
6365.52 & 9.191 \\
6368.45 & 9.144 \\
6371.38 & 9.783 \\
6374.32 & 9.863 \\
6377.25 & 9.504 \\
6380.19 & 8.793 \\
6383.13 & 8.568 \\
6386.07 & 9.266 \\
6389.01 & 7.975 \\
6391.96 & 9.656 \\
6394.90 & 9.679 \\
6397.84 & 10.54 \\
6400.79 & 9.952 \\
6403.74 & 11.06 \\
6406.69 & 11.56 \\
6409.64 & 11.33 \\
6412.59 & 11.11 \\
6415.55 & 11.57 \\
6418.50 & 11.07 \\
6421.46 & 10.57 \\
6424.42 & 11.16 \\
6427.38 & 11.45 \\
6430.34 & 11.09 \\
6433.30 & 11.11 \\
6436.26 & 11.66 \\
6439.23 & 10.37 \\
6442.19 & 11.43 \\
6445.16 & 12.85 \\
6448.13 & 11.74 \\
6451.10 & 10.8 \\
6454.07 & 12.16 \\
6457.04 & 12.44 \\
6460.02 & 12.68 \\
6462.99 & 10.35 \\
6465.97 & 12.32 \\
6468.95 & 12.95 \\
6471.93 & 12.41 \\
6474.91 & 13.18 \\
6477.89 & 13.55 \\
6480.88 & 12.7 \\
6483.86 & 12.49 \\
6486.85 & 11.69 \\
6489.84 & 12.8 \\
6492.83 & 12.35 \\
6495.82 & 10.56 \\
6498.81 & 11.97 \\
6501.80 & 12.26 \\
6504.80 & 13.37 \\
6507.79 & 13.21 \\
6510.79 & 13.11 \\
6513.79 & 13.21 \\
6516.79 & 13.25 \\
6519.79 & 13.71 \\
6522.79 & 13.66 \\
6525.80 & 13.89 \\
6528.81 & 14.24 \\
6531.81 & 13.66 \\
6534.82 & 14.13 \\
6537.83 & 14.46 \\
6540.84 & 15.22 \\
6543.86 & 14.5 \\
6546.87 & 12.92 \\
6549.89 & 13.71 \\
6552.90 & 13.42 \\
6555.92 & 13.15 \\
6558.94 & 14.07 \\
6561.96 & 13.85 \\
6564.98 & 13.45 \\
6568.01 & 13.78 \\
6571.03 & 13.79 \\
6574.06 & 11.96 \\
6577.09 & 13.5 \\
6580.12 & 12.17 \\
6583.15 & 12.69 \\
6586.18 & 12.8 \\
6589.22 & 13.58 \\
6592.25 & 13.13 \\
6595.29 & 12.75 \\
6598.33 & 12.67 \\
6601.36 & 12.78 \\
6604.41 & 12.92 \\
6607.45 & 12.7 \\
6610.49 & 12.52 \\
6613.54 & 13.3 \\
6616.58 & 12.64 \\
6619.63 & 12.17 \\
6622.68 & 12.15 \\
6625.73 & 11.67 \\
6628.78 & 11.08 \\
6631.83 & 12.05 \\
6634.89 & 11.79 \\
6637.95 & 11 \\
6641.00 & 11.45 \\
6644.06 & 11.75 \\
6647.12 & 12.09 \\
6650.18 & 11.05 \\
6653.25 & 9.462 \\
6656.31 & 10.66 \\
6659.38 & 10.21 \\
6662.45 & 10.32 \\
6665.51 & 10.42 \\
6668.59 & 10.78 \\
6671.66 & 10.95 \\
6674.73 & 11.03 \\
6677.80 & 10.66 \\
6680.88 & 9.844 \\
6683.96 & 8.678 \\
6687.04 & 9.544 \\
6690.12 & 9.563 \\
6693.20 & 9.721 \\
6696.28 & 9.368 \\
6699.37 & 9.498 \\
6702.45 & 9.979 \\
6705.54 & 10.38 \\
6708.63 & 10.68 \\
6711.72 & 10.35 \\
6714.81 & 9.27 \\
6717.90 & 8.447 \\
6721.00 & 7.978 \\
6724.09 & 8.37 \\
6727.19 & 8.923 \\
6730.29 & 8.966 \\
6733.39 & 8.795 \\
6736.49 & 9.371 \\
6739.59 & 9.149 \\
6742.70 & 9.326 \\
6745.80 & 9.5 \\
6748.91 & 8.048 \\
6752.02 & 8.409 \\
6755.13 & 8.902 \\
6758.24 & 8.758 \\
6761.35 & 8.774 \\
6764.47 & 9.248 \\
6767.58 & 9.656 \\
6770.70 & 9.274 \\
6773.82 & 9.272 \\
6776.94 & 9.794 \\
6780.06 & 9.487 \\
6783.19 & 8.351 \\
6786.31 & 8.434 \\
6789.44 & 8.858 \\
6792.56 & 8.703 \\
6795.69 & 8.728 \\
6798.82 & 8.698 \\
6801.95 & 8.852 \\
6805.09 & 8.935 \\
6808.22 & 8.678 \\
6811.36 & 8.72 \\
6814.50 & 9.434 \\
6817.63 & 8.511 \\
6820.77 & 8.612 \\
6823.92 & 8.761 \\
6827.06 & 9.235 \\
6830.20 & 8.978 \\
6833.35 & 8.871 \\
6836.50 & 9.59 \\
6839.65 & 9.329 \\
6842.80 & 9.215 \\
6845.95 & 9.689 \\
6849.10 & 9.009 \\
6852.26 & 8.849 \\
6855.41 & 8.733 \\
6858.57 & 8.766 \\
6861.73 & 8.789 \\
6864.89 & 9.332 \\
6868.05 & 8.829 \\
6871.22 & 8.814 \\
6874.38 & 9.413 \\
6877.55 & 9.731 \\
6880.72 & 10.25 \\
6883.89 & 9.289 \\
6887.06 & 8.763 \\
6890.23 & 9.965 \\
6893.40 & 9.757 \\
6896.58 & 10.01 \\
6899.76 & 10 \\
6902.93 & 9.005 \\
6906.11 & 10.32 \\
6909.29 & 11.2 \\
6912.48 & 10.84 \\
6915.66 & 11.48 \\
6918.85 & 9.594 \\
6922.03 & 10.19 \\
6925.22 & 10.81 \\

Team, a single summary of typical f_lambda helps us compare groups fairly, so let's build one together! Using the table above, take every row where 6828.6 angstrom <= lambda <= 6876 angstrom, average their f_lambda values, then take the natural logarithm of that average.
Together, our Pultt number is 2.21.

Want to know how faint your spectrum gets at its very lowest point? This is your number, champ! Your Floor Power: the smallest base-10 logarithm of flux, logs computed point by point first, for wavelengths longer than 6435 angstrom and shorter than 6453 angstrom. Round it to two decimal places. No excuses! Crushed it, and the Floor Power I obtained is 1.02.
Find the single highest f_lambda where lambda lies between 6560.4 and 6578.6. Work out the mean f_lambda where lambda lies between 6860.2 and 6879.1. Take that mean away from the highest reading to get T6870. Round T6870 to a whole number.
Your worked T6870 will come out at 5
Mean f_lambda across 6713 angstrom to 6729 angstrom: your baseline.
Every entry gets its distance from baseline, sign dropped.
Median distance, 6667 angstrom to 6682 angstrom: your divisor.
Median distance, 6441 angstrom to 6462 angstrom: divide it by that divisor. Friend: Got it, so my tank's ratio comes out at 1.6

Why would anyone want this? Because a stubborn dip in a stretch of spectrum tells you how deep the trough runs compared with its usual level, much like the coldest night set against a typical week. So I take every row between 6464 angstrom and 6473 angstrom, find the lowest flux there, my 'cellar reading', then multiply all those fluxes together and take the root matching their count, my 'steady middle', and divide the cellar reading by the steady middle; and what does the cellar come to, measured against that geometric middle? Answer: 0.981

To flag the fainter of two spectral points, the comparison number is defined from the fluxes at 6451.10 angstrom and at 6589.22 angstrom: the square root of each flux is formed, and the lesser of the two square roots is 3.29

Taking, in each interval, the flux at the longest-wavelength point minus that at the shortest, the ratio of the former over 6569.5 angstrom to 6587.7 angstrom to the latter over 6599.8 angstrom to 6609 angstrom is 12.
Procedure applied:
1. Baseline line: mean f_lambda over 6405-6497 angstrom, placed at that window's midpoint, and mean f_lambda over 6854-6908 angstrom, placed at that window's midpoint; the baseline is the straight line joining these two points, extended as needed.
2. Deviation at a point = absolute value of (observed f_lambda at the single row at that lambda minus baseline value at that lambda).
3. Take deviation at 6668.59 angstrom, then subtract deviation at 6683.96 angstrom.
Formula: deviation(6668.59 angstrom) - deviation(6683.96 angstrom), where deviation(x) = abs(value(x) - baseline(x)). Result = -1.6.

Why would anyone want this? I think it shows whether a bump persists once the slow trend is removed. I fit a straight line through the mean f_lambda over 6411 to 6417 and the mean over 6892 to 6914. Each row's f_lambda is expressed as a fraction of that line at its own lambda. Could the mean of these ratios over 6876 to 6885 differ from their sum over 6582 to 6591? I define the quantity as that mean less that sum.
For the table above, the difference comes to -2.6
